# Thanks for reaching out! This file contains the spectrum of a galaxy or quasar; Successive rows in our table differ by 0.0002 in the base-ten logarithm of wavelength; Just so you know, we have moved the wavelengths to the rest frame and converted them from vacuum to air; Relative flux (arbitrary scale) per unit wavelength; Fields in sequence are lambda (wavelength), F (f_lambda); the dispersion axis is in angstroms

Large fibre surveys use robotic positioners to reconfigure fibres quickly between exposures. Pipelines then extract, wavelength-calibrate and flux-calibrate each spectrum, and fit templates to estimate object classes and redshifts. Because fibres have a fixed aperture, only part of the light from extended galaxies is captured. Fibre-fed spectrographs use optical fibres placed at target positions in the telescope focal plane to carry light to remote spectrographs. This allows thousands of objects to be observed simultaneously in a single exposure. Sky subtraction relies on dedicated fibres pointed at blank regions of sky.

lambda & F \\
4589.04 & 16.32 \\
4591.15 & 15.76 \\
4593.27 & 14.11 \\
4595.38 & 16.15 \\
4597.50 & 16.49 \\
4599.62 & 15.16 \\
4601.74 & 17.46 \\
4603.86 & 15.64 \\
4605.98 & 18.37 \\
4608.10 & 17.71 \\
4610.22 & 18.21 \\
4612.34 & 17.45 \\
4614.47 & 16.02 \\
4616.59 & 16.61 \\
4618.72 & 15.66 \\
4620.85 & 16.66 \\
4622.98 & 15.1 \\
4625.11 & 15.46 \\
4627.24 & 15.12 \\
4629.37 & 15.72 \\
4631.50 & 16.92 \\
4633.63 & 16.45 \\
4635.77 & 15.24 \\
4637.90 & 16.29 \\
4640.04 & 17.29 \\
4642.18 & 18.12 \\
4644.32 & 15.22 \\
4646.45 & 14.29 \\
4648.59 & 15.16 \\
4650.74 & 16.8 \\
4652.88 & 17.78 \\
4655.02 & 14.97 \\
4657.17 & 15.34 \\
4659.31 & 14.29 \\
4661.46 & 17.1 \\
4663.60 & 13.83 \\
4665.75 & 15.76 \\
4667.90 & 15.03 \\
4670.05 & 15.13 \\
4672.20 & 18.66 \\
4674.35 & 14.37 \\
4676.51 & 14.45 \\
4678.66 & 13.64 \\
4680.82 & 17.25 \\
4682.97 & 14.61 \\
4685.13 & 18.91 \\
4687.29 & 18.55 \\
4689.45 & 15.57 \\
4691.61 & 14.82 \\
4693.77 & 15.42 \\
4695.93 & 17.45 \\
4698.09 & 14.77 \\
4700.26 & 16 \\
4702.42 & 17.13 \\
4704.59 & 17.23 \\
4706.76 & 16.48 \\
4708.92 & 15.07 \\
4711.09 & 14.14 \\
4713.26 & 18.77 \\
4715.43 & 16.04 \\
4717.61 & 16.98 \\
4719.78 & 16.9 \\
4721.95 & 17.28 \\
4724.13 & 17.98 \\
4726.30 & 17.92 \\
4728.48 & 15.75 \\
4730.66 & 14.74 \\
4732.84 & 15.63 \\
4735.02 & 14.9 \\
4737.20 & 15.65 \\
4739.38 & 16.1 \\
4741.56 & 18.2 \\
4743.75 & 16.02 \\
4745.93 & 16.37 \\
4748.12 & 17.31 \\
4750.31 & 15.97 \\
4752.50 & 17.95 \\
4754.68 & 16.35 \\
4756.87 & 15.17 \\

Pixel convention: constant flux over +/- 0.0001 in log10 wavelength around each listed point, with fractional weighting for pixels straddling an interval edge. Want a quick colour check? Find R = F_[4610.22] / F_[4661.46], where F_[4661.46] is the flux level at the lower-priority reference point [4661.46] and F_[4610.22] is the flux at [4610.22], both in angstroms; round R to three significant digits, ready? 1.06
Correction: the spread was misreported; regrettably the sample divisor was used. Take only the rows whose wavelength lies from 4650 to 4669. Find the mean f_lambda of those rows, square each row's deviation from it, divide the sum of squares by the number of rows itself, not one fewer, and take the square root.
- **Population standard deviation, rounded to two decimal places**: 1.25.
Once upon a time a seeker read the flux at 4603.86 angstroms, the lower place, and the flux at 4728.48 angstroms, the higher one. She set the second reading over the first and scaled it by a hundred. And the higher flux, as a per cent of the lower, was 101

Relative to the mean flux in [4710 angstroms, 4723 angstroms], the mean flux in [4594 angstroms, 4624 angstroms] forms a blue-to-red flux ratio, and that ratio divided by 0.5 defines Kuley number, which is 1.99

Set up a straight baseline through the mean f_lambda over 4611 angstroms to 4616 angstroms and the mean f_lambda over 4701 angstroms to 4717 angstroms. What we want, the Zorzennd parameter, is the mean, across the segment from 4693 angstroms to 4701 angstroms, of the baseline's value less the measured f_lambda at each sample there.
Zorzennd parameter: 0.54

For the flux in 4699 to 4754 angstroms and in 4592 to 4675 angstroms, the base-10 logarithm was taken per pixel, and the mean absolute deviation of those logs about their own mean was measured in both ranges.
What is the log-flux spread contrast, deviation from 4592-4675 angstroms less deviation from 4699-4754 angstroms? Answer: 0.003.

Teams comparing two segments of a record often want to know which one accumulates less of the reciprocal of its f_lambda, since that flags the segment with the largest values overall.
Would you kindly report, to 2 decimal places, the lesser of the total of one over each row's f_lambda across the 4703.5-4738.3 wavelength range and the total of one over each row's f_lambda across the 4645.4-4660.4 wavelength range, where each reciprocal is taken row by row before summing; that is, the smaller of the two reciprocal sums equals 0.45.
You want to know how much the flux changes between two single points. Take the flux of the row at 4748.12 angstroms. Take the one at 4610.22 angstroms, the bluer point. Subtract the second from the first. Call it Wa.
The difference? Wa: -0.9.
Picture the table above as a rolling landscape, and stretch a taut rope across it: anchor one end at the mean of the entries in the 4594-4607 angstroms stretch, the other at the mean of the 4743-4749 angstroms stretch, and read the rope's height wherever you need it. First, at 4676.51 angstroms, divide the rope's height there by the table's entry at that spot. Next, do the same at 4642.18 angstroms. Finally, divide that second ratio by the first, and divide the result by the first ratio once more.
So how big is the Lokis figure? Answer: 0.70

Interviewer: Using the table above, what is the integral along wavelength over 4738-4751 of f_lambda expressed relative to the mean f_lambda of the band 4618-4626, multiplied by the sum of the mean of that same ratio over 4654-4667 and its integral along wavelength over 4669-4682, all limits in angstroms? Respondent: 191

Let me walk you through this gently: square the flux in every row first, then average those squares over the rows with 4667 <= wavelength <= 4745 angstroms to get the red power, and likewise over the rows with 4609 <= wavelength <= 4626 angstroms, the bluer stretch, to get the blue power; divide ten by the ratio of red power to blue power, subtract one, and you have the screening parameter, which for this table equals 9.2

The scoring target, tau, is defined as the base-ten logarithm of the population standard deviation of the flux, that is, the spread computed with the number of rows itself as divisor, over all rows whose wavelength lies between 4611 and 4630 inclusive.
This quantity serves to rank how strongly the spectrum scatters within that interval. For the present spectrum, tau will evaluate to -0.13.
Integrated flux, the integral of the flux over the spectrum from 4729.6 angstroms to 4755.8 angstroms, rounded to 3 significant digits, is 426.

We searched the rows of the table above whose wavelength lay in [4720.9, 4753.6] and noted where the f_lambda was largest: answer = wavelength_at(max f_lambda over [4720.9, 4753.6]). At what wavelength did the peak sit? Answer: 4741.56 angstroms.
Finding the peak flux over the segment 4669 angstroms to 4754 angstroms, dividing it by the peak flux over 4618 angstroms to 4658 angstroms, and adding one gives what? 2.04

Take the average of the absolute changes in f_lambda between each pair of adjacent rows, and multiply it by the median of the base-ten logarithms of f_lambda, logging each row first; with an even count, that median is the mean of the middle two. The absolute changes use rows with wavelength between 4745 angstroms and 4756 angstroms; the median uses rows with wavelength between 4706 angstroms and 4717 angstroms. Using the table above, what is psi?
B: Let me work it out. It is 1.8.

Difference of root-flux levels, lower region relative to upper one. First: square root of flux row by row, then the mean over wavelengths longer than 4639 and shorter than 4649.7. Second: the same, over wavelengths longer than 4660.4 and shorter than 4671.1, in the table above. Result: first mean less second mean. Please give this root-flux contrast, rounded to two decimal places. 0.08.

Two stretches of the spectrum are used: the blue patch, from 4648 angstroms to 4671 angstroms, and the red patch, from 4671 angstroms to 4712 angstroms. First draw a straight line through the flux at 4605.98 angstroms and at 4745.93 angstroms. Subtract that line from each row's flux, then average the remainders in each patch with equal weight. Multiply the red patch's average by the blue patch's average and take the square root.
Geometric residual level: 1.51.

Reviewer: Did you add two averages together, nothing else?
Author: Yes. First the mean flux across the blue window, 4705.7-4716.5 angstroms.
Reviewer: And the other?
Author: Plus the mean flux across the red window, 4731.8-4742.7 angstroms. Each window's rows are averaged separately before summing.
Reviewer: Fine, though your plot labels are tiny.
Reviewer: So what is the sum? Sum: 32.2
